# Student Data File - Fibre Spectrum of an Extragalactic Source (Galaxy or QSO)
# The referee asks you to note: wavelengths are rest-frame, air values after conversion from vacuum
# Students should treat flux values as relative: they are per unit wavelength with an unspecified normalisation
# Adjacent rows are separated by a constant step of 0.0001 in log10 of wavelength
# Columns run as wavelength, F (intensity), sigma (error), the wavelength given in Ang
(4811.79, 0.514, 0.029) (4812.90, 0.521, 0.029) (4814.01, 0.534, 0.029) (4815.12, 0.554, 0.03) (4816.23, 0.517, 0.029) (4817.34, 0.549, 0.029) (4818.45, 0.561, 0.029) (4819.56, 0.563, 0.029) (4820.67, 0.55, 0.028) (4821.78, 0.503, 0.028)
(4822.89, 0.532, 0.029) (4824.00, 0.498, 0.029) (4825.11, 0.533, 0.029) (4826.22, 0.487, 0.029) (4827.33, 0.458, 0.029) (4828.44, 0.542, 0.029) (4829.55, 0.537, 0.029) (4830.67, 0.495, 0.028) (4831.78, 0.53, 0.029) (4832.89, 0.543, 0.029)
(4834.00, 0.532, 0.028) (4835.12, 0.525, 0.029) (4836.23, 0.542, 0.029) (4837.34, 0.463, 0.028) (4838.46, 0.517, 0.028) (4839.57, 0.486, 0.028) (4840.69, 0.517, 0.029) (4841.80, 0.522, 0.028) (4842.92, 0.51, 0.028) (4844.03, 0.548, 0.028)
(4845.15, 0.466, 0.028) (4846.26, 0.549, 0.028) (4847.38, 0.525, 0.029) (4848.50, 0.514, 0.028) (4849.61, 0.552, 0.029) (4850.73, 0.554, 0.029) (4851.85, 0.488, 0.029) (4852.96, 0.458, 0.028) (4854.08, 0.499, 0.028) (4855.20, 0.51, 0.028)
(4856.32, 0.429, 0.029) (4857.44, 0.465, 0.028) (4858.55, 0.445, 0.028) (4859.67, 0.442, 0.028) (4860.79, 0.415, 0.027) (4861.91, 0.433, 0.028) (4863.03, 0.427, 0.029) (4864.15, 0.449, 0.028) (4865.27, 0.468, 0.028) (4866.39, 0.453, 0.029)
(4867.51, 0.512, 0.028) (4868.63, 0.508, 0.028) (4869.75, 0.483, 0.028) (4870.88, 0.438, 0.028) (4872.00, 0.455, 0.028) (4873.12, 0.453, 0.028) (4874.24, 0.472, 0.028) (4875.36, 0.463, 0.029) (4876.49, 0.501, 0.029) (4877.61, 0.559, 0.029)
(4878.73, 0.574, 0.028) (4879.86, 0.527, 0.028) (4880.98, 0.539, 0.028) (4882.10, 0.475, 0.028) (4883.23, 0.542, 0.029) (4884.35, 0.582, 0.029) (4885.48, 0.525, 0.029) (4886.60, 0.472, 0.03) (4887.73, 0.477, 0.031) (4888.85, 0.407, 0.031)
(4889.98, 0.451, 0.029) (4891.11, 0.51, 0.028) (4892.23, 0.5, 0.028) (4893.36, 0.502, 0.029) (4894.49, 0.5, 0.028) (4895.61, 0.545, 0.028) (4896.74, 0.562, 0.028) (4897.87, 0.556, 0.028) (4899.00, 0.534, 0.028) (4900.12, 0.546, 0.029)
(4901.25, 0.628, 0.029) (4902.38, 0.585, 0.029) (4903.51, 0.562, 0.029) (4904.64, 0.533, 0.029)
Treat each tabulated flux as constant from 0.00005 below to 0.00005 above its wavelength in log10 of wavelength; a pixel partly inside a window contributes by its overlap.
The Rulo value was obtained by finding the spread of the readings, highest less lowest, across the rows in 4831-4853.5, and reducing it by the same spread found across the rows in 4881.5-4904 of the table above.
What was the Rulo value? -0.125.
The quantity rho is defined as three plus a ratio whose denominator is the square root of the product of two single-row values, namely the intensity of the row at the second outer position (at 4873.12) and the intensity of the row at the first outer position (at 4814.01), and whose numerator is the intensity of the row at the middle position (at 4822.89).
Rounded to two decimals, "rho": 4.08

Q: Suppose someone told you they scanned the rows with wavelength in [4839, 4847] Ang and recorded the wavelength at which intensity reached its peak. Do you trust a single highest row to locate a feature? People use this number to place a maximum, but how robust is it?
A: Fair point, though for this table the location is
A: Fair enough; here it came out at 4846.26 Ang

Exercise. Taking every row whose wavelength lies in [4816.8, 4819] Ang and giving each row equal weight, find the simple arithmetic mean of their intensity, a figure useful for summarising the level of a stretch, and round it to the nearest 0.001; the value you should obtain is 0.555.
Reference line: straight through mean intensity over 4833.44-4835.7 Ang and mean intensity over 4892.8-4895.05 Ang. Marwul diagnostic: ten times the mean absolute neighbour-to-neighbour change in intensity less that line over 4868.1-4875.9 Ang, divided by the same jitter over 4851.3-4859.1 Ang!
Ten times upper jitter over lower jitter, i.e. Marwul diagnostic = 5.3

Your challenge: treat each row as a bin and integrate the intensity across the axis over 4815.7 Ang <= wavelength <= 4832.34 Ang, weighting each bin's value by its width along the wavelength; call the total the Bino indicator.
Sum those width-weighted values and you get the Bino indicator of 8.72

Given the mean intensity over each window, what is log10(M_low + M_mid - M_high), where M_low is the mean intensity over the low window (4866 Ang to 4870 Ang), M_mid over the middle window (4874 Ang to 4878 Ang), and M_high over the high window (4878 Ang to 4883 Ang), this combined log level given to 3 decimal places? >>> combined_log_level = -0.338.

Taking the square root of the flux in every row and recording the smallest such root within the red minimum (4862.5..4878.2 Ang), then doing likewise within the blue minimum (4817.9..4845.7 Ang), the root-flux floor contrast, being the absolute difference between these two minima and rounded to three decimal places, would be 0.023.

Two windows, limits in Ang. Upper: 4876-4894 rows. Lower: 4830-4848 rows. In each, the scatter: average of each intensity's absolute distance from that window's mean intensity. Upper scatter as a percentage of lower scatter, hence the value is 174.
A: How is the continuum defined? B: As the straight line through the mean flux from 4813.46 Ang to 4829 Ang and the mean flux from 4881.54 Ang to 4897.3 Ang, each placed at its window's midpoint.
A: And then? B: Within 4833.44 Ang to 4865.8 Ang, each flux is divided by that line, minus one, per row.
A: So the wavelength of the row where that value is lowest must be 4860.79 Ang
